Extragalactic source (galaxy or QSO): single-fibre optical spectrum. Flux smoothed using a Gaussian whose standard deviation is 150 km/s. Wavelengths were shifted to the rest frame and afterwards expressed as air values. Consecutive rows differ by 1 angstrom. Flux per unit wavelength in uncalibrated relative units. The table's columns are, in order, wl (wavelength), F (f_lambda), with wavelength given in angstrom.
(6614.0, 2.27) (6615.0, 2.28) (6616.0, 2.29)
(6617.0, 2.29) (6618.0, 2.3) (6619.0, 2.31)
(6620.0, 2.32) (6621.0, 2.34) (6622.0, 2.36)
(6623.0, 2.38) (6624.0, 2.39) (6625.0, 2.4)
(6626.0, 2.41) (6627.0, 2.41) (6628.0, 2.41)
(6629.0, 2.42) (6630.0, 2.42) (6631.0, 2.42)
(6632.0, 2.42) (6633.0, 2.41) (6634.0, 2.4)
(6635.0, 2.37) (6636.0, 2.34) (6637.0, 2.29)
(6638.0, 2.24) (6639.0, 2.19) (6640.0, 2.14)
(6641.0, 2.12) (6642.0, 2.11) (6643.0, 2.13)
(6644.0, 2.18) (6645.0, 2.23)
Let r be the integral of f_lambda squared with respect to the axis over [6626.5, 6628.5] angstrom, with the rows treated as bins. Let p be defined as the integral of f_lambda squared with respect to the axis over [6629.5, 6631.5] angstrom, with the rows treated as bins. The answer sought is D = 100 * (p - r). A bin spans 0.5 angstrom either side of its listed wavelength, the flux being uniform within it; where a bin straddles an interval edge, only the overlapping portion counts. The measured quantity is 10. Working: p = 11.7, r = 11.6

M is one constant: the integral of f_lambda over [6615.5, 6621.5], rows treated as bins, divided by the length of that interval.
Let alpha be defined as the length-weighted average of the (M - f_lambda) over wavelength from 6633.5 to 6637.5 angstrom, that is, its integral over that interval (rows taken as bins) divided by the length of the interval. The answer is -0.04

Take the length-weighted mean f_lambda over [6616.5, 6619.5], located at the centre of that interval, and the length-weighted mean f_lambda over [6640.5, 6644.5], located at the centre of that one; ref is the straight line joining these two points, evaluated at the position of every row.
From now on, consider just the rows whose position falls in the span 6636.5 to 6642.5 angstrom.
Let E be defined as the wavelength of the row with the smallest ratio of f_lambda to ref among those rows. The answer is 6642.0 angstrom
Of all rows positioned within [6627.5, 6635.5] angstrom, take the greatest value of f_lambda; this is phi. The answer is 2.42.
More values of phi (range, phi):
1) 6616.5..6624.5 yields 2.39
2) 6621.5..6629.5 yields 2.42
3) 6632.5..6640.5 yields 2.41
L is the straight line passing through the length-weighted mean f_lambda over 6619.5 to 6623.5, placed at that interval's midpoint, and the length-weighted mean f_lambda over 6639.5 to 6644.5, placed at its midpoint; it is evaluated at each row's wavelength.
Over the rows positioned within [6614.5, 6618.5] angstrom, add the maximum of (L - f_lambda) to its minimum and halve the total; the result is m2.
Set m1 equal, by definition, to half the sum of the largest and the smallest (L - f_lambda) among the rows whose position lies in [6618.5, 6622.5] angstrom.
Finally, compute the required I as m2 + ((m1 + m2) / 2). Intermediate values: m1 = 0.03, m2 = 0.11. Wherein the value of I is 0.18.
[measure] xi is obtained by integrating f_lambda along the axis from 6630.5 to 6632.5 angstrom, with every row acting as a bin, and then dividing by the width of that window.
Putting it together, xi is 2.42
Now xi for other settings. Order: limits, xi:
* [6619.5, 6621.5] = 2.33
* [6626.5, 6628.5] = 2.41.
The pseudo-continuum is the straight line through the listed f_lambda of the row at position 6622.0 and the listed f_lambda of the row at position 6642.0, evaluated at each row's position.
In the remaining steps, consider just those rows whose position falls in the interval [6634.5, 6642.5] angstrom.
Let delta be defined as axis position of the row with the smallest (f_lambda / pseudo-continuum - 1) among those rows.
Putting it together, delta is 6641.0 angstrom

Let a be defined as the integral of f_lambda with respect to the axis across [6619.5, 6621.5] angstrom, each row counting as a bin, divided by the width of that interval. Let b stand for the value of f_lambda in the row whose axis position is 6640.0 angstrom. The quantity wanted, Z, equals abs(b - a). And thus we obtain 0.19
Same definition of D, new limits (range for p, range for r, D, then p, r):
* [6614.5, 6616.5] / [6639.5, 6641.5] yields 137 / 10.4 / 9.1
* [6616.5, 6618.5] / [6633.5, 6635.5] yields -84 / 10.5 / 11.4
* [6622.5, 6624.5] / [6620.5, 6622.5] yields 33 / 11.4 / 11.0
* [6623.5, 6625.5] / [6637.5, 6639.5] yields 166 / 11.5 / 9.8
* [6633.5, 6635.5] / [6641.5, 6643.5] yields 239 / 11.4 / 9.0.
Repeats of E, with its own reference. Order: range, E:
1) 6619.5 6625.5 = 6620.0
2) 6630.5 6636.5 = 6636.0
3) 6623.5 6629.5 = 6624.0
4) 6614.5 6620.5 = 6615.0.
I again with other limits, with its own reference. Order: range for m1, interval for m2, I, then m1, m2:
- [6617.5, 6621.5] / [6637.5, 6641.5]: 0.00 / 0.05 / -0.02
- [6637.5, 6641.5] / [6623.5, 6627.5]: -0.15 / -0.02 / -0.09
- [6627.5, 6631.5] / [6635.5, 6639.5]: -0.20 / -0.15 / -0.08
